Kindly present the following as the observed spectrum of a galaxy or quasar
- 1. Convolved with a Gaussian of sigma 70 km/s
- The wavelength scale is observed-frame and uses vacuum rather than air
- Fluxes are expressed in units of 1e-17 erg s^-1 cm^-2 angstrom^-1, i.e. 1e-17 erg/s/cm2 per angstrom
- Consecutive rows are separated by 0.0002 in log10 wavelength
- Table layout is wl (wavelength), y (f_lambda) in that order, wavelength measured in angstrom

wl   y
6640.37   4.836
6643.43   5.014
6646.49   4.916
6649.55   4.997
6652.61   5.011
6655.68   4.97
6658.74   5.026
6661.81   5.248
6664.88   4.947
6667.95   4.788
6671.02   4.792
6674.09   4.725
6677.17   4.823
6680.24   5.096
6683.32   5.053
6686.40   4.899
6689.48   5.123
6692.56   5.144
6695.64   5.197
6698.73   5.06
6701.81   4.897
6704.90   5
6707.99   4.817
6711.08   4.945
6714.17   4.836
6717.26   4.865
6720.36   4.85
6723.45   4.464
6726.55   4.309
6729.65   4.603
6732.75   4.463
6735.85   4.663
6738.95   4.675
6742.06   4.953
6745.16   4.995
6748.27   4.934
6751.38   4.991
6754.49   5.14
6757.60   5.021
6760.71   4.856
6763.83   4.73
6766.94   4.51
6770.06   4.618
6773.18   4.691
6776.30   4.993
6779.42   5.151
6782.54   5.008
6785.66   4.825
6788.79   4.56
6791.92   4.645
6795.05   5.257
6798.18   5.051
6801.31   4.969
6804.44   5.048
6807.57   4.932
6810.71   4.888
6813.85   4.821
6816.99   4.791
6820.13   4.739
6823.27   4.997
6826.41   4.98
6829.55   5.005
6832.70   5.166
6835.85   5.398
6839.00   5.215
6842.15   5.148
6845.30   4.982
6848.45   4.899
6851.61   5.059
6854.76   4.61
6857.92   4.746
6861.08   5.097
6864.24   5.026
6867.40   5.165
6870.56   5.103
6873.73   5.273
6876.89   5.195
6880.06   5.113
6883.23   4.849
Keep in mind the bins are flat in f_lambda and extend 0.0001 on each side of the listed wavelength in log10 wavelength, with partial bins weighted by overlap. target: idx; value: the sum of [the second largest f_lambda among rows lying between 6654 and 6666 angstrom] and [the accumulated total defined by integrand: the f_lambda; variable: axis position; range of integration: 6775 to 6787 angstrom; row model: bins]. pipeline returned 65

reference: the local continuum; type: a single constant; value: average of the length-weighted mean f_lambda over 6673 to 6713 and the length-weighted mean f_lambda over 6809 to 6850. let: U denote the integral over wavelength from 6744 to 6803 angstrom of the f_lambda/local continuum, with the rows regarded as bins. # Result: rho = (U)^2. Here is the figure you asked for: 3341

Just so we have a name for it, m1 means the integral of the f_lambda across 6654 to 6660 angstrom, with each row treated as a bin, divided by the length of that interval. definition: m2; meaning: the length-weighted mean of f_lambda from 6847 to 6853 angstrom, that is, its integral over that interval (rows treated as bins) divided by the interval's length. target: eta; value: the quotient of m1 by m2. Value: 1.00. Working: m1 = 5.00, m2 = 4.97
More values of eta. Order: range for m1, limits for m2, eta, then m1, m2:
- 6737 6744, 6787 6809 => 0.98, 4.82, 4.92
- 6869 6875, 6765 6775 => 1.12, 5.18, 4.62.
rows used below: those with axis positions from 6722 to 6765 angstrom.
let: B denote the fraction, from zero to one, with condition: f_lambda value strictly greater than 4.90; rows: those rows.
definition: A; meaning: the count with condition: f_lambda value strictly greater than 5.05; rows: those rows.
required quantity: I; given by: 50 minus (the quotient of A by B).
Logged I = 48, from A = 1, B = 0.4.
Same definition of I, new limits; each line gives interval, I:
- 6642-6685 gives 46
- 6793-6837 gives 44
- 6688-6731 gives 41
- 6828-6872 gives 40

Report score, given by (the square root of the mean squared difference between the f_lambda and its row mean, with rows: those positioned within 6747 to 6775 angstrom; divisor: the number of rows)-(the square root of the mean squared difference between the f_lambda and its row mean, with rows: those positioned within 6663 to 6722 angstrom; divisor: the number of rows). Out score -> 0.062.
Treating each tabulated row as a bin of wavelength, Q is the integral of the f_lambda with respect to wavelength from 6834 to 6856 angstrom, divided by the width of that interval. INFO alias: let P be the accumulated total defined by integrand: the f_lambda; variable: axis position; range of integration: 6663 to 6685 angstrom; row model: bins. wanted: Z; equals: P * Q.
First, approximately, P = 108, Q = 5.05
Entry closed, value 544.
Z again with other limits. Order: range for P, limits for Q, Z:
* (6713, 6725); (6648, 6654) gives 285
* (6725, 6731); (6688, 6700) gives 137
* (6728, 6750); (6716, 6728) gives 483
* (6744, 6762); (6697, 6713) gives 444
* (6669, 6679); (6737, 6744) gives 231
